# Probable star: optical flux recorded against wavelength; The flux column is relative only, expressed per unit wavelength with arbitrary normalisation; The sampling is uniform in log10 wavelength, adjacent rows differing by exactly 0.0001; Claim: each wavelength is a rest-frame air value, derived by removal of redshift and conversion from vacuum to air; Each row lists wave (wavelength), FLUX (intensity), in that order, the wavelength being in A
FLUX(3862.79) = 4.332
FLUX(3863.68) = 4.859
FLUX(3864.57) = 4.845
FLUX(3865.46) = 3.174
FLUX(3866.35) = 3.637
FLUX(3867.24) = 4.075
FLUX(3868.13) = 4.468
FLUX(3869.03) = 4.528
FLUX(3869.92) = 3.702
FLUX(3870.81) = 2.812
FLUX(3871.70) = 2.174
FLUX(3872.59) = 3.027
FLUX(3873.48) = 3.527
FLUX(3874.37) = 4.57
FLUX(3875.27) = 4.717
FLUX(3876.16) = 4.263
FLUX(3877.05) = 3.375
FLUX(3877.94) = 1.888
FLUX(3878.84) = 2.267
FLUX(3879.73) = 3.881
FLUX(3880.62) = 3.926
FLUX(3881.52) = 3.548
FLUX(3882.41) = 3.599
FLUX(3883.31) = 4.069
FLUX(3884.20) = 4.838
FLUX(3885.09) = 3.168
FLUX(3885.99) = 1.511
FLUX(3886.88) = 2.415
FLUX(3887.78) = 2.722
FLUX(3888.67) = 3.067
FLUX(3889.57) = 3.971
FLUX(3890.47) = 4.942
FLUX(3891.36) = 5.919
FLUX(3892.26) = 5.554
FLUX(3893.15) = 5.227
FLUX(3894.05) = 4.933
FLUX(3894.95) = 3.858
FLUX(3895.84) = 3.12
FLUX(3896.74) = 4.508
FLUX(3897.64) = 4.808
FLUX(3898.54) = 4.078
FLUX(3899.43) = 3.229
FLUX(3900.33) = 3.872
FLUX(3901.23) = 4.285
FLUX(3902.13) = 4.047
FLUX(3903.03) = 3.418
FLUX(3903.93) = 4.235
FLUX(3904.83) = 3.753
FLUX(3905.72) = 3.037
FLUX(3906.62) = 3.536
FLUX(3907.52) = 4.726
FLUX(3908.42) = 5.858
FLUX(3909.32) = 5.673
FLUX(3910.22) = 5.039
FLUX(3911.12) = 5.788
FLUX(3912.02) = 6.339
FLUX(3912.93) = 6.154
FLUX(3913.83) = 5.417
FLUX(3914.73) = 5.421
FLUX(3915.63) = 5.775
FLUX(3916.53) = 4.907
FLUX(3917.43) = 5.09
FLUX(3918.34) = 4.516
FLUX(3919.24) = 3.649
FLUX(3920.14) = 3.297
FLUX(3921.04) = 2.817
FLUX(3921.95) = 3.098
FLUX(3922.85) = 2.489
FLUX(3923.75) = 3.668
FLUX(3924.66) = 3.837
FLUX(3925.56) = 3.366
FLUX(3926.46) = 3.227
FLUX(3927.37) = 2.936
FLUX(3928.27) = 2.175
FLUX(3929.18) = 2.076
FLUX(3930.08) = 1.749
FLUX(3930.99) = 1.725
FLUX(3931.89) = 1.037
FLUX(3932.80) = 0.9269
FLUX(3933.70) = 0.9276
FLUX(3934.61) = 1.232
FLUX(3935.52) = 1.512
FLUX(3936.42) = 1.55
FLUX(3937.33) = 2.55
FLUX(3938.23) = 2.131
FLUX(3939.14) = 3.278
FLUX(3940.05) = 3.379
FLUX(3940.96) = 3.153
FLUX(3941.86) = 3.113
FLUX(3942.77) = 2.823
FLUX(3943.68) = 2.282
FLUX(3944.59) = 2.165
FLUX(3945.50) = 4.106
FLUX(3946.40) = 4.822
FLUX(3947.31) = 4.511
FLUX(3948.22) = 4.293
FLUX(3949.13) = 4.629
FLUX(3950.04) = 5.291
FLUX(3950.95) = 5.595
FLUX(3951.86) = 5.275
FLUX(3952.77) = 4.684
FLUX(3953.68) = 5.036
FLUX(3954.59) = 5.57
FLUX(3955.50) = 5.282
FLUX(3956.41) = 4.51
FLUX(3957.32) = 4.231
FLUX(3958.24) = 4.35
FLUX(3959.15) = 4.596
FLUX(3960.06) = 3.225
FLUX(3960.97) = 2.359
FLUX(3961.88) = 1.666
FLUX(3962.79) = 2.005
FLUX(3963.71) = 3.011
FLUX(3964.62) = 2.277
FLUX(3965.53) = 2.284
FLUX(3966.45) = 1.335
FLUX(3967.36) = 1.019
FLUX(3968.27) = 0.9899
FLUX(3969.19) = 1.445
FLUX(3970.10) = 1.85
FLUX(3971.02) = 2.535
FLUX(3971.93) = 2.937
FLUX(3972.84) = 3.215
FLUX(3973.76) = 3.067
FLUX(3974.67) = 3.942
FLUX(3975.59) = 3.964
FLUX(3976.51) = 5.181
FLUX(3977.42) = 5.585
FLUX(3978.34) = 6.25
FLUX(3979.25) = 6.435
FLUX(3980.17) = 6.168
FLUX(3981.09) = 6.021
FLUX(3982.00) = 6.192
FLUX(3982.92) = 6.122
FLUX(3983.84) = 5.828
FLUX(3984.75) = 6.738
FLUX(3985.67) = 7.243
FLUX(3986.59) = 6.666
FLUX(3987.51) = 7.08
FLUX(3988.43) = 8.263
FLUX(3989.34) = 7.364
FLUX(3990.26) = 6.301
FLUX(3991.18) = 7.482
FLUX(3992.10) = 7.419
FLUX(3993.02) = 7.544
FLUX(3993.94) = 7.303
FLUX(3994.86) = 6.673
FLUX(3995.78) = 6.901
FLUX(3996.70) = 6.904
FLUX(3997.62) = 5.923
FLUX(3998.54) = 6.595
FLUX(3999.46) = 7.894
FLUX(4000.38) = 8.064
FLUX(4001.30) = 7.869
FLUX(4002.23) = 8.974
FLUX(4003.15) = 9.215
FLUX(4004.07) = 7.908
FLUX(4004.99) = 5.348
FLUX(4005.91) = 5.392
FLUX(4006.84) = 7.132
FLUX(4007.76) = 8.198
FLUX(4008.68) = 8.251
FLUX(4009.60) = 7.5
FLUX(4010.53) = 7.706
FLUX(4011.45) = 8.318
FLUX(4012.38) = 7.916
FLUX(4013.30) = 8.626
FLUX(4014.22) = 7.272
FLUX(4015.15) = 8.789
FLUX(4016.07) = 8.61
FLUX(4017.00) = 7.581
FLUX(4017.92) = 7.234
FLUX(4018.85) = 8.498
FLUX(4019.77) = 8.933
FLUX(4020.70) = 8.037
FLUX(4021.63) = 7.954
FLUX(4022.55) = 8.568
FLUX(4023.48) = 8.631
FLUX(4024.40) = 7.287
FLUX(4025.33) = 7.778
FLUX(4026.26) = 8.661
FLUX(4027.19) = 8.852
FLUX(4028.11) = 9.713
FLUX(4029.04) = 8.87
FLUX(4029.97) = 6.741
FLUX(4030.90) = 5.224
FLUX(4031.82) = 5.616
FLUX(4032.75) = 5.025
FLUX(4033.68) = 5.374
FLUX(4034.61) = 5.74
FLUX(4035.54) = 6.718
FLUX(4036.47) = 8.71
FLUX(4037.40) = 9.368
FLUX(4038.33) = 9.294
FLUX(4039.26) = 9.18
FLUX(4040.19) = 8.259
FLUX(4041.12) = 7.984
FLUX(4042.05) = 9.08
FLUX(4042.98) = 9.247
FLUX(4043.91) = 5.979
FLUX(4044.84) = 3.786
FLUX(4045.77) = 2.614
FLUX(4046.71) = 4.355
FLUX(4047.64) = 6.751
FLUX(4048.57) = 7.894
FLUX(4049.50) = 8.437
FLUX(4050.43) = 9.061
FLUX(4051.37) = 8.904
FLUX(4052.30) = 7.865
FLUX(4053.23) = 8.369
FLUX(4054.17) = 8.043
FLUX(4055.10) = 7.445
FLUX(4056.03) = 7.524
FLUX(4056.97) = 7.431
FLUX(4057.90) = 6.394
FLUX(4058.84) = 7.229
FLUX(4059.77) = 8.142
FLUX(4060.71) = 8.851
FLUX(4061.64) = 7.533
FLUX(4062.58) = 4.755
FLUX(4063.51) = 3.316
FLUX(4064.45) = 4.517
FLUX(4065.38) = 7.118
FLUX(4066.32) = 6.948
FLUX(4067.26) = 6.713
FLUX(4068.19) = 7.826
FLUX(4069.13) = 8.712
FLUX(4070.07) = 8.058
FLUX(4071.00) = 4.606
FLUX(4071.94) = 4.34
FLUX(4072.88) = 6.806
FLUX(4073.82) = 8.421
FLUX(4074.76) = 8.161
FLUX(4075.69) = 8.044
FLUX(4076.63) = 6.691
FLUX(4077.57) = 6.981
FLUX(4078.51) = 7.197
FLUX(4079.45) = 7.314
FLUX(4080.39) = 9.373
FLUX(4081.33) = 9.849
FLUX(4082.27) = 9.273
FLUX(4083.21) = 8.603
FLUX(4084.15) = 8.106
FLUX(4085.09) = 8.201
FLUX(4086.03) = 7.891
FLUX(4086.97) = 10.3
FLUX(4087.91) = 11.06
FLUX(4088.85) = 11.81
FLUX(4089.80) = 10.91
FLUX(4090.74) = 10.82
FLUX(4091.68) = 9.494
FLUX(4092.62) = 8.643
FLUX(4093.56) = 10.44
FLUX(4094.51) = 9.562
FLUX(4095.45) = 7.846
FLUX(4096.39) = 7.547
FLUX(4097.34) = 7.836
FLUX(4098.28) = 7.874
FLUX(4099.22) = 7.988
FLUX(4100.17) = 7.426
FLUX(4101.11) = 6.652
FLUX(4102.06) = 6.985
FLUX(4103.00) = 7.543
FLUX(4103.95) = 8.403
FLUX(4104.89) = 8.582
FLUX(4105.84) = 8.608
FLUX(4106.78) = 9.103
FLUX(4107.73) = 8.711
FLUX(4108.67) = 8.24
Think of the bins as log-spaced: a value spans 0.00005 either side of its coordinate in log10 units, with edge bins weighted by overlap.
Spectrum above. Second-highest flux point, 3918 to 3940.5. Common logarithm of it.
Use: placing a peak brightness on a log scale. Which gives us 0.58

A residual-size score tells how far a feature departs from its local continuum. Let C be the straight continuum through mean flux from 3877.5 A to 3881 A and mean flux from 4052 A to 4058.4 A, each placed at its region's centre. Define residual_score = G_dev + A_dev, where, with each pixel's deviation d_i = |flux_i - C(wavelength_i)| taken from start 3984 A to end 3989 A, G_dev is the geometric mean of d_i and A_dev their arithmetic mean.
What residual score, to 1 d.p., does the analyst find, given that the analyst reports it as 2.7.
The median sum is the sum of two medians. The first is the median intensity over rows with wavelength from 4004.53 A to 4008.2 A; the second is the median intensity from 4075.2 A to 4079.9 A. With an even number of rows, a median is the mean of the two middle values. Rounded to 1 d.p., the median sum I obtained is 13.5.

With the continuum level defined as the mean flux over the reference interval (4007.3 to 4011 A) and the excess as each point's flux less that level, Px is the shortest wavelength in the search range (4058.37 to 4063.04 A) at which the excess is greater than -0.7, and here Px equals 4058.84 A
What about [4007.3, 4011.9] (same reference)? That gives 4007.76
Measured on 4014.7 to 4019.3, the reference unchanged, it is 4015.15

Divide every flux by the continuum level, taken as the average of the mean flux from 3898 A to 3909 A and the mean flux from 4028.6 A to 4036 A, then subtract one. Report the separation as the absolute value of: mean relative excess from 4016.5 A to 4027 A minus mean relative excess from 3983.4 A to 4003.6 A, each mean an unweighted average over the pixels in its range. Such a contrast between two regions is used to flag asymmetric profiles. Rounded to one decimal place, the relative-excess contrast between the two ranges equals 0.2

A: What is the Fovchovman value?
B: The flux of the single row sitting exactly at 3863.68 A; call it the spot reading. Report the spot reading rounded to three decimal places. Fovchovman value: 4.859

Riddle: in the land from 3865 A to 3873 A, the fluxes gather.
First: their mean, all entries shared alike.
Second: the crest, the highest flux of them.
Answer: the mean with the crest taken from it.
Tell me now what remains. -1.0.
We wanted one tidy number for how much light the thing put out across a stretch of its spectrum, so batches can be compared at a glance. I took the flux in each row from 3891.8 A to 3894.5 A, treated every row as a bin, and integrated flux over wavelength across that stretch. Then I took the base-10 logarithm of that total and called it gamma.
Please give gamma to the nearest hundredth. 1.15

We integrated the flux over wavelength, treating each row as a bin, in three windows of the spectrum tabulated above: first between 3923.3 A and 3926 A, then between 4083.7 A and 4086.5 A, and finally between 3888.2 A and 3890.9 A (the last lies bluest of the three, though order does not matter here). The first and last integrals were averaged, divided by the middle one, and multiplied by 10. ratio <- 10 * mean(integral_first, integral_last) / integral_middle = 4.5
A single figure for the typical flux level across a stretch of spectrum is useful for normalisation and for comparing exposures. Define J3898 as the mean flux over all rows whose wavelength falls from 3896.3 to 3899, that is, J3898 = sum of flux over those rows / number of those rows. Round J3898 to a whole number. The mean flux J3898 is 4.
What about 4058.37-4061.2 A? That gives 8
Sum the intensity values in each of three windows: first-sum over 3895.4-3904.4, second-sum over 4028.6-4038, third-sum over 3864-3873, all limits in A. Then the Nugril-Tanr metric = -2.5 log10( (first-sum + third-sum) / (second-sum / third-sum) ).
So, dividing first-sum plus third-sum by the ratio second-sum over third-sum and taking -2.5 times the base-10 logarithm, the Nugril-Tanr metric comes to -4.04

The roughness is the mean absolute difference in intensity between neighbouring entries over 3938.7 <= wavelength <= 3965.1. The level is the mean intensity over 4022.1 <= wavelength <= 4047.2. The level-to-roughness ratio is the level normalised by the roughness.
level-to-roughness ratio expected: 14.2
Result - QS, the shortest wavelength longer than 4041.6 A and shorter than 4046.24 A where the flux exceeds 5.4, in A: 4042.05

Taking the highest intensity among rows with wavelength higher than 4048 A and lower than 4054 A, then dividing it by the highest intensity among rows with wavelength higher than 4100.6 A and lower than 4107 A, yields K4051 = 1.00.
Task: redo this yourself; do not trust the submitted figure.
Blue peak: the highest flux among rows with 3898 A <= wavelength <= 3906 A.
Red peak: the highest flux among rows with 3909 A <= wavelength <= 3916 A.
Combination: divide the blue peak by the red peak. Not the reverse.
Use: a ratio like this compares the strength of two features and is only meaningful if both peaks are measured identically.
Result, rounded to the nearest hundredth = 0.68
